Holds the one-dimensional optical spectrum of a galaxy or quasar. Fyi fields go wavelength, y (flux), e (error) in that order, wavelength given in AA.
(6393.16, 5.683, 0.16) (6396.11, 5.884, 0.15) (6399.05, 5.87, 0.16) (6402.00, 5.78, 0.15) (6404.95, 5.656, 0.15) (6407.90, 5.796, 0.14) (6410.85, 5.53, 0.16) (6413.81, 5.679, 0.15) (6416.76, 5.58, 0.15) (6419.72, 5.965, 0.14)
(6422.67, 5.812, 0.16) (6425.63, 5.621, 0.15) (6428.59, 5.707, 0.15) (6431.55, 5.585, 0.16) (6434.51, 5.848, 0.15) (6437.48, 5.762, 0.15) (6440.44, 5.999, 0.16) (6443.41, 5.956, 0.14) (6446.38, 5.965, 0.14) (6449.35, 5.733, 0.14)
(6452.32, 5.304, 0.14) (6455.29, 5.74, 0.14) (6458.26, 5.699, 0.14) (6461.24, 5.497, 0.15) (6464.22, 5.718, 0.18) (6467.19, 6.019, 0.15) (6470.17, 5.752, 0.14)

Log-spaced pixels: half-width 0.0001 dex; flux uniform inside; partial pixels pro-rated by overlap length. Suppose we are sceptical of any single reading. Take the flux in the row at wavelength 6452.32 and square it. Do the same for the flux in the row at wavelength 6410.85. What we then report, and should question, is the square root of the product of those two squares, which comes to 29.3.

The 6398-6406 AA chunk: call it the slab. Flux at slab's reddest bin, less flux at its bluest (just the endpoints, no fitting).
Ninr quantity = -0.2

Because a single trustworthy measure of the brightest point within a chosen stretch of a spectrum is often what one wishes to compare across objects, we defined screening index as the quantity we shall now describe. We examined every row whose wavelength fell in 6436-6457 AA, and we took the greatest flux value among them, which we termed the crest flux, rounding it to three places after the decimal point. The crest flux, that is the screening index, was 5.999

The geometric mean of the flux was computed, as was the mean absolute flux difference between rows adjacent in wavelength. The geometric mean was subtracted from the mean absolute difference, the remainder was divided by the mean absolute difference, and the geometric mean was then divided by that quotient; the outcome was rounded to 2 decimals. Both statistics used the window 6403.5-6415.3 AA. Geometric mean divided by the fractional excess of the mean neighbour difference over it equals -0.19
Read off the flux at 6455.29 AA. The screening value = 5.74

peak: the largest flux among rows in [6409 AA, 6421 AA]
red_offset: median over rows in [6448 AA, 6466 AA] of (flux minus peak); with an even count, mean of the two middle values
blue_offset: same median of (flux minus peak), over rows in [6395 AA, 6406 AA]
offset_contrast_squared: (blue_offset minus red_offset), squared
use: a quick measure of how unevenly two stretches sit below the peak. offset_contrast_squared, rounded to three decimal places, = 0.014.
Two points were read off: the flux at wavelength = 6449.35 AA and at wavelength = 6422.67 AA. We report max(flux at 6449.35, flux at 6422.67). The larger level 5.81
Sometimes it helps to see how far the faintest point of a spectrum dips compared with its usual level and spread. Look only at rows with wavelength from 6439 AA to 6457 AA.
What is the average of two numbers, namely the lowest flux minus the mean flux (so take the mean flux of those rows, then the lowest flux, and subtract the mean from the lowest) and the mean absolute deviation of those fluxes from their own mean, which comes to -0.14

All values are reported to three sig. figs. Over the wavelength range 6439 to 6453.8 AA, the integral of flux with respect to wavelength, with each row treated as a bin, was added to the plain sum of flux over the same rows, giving 115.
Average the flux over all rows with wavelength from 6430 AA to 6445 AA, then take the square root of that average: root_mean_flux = 2.41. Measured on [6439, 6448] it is 2.44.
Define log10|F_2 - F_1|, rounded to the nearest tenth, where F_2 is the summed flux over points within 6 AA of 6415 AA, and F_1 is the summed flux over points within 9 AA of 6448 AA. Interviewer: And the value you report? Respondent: 1.1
